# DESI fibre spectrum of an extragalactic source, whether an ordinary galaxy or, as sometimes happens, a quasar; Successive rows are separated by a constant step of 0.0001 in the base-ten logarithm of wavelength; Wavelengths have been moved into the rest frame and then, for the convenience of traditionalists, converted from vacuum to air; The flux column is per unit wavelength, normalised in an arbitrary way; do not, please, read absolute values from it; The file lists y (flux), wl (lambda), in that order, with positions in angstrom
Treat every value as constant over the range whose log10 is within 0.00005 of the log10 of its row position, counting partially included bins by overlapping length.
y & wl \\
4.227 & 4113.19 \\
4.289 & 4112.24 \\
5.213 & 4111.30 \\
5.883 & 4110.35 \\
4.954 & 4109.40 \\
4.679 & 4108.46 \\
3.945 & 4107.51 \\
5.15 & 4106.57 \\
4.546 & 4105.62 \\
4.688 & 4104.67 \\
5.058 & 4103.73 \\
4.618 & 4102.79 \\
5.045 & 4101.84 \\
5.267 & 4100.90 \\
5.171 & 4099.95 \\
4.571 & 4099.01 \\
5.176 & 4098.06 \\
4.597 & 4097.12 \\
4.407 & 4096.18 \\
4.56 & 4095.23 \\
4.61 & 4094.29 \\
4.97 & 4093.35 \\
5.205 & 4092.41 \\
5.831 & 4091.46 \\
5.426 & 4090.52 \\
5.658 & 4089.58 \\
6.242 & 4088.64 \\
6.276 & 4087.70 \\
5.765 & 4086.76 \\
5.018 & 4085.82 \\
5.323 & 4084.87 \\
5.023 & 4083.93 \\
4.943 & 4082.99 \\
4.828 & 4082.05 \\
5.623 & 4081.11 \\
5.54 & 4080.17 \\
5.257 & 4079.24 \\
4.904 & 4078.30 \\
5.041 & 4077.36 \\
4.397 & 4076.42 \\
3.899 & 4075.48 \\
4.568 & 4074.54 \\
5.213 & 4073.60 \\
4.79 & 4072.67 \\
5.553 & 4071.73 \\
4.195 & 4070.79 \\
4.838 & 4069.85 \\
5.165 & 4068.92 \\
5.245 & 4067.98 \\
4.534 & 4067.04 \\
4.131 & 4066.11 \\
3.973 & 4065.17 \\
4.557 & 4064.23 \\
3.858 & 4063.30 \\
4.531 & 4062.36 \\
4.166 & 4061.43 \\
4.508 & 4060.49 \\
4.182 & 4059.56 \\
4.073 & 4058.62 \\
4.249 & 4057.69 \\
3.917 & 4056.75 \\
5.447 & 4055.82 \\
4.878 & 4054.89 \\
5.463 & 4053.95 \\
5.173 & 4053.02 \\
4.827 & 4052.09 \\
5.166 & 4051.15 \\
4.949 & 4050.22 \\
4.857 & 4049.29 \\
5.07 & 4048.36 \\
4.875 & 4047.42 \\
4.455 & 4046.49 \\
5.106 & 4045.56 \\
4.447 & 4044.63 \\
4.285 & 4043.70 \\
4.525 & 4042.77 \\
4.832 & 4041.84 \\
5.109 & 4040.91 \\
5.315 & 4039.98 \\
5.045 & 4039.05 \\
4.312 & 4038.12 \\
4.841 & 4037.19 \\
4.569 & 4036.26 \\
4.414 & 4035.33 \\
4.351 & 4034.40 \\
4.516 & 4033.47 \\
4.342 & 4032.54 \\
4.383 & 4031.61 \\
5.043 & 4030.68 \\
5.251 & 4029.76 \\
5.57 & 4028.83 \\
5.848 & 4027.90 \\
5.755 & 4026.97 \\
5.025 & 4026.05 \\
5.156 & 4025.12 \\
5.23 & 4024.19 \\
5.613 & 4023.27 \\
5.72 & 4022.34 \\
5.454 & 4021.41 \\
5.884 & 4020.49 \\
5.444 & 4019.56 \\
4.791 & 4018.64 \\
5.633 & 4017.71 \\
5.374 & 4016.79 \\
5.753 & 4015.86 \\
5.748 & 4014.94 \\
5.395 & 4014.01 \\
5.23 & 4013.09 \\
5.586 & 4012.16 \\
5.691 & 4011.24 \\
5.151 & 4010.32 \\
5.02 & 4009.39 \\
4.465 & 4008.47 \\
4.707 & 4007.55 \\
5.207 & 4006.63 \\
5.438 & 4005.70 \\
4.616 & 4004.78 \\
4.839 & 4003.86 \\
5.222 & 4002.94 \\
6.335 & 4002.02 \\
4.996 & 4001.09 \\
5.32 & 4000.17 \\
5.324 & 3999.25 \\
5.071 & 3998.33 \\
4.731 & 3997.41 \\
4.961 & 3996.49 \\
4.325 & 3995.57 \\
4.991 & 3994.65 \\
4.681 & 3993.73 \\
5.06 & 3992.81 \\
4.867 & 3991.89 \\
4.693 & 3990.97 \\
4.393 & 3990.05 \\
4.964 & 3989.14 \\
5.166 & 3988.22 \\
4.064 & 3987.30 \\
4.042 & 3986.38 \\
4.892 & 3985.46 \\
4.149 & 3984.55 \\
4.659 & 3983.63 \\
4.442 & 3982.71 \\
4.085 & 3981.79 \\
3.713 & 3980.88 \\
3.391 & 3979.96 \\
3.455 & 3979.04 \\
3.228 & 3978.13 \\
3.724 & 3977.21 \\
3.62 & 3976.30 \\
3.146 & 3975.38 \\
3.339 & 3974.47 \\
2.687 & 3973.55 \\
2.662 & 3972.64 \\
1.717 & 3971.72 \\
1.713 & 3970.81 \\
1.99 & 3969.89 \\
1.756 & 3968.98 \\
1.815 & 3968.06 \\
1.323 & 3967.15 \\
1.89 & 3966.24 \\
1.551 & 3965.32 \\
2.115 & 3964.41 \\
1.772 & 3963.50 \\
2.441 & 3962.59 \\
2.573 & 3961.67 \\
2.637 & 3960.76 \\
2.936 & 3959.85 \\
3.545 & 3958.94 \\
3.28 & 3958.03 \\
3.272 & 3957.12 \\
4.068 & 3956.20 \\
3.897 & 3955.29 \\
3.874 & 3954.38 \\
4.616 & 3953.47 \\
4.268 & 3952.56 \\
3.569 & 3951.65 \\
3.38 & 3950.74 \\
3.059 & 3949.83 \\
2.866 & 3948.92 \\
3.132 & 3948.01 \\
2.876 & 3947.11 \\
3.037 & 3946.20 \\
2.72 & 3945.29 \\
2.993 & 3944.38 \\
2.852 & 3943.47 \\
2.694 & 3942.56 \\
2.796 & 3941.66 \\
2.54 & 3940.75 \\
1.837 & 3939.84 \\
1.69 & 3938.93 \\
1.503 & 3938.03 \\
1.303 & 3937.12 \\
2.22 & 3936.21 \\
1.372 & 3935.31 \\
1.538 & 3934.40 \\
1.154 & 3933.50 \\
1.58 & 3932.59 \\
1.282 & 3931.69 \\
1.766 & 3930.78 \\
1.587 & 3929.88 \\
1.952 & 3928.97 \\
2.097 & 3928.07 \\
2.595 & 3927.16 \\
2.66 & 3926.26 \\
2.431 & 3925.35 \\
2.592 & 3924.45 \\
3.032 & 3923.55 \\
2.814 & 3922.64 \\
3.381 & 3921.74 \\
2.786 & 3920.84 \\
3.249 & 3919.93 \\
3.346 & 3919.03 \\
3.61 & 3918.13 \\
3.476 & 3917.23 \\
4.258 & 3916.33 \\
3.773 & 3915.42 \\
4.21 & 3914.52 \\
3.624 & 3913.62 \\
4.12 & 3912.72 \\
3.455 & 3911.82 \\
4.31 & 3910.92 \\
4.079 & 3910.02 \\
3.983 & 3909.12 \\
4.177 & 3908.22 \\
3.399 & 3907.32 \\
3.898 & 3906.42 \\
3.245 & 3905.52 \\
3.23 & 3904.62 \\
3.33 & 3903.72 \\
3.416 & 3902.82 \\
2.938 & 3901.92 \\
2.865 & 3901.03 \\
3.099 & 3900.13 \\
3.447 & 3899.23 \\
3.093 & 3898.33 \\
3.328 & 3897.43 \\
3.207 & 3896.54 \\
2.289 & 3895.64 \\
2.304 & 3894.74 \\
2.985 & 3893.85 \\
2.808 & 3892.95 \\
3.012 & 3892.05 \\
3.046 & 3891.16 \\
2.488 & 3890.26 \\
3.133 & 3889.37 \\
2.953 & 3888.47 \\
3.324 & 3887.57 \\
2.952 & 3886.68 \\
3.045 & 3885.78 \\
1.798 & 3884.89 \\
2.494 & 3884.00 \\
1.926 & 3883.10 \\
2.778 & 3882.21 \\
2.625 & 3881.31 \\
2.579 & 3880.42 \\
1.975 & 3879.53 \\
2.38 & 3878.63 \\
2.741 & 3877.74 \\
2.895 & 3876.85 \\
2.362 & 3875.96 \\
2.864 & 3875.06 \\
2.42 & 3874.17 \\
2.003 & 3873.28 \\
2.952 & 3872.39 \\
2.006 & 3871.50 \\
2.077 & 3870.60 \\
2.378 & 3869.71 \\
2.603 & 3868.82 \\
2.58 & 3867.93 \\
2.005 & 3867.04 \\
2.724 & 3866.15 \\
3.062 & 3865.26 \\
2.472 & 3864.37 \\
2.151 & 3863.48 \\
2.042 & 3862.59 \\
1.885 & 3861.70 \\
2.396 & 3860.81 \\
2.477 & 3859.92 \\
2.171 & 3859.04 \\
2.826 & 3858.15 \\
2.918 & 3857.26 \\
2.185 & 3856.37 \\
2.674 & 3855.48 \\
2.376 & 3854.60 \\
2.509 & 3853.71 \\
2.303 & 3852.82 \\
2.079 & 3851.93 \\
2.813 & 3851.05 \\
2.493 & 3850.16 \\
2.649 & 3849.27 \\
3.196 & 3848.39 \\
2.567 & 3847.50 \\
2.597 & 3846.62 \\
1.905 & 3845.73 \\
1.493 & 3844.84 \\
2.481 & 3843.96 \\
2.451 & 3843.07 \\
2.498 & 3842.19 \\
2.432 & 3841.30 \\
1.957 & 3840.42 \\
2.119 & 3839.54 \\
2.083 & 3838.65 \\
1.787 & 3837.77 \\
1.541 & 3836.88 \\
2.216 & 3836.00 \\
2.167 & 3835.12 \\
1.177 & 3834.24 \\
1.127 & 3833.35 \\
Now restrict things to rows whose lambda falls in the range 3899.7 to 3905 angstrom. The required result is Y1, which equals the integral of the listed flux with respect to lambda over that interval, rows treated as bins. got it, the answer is 17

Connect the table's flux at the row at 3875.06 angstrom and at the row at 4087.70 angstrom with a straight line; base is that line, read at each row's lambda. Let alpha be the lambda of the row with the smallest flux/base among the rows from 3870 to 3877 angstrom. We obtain 3873.28 angstrom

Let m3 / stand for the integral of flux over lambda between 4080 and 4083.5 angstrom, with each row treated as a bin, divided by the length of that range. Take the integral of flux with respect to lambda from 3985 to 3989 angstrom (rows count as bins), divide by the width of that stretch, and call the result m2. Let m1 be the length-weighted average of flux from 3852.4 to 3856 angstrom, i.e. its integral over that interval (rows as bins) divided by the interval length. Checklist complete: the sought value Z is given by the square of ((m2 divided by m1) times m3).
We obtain 94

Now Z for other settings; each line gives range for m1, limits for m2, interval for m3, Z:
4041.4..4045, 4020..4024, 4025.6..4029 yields 48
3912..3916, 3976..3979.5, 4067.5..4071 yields 19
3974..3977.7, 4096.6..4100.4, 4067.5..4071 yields 48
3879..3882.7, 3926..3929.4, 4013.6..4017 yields 27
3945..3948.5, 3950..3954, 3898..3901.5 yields 17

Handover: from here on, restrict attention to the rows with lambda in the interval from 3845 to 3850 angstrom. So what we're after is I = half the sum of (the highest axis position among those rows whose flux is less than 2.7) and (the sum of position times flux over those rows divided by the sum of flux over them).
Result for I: 3848.5 angstrom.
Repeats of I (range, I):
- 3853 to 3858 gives 3855.9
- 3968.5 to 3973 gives 3971.8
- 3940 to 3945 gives 3942.6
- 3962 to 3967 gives 3965.3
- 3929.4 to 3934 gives 3932.5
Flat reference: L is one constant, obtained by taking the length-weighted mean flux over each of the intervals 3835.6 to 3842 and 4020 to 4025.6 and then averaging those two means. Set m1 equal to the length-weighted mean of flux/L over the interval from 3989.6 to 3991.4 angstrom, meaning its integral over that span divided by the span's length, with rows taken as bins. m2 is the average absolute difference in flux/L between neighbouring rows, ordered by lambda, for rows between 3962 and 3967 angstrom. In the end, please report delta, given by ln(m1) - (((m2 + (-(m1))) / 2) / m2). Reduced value 4.4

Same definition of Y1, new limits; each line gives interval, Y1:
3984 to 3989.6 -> 25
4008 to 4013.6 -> 29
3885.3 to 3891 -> 17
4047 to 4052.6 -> 28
